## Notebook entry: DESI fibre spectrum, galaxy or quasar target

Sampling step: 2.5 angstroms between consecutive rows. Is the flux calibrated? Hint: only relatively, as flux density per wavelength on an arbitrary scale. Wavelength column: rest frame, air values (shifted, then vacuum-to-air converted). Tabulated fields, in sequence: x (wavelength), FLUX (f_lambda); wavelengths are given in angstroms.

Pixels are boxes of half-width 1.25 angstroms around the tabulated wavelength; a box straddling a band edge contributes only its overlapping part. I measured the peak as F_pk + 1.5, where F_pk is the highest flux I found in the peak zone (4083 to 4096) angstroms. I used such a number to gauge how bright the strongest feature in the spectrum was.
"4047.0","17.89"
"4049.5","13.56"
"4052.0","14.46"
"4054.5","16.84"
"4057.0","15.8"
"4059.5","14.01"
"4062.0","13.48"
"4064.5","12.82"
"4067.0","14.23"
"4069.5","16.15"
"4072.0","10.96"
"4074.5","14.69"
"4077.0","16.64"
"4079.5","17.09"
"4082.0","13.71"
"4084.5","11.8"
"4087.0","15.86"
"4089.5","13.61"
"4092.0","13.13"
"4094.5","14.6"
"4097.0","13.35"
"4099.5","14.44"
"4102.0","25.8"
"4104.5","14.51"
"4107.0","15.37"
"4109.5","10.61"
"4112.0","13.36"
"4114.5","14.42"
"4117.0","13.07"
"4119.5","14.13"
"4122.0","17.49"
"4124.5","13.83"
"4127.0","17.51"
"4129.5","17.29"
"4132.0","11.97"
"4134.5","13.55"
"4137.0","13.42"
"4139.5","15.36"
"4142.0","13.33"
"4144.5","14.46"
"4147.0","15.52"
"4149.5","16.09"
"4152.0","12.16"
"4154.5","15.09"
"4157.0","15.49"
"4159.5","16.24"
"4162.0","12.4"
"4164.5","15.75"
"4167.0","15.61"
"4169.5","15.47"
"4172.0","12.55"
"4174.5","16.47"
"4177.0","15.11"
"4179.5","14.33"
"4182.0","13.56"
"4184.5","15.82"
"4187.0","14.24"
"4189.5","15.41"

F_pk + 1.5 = 17.4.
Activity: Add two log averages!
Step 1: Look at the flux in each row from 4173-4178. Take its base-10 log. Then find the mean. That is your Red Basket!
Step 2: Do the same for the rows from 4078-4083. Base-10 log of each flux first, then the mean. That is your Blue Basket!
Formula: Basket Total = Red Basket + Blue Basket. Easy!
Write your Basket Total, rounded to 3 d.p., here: 2.383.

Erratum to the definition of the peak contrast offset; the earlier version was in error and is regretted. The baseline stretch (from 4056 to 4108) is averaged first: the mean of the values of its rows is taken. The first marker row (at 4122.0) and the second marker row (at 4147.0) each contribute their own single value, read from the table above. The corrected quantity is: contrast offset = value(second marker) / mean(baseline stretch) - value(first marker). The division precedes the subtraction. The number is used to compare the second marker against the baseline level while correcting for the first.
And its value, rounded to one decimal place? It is -16.4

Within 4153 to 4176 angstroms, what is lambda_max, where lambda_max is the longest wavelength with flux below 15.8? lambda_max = 4172.0 angstroms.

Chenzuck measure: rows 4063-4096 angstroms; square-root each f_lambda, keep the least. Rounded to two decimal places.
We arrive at 3.31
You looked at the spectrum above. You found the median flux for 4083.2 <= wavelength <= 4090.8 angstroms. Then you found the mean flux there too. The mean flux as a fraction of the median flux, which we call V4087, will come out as 1.01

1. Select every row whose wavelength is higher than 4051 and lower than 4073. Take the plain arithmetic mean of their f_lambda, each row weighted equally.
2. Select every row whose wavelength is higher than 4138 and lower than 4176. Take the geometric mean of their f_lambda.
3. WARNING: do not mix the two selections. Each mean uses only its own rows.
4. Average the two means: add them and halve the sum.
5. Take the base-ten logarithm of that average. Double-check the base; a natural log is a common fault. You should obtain 1.16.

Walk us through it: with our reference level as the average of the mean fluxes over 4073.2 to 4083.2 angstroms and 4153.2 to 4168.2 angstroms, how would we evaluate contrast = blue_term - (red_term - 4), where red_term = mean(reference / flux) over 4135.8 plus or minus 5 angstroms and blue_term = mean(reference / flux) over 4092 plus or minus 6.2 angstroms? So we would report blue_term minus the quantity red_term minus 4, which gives 3.95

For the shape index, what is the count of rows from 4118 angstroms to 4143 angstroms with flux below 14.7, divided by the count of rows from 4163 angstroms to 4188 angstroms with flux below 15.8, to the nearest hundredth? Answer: 0.75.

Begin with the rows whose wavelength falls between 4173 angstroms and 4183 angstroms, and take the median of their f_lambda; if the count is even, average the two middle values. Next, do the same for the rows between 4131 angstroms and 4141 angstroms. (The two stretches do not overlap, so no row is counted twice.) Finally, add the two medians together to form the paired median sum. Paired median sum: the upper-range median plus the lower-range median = 28.2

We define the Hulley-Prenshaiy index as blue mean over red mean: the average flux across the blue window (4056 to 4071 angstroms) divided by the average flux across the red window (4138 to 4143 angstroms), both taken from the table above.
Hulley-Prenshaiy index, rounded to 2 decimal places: 1.00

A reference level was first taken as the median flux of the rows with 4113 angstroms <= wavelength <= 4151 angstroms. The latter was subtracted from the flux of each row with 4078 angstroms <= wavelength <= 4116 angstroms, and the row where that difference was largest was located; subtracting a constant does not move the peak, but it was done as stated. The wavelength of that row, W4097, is 4102.0 angstroms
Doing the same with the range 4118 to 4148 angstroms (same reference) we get 4127.0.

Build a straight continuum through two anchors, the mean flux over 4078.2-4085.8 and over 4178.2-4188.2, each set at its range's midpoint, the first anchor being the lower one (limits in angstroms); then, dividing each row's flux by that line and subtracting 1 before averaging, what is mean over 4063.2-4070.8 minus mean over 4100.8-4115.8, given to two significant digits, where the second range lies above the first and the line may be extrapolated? -0.081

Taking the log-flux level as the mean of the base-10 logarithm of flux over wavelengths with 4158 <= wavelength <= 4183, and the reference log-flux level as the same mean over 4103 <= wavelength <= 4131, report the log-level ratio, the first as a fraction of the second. 1.003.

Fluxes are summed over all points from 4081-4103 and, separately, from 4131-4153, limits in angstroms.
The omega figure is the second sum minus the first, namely -10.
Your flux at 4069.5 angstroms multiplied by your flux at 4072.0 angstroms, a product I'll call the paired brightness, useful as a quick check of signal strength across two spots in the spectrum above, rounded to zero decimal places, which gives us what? 177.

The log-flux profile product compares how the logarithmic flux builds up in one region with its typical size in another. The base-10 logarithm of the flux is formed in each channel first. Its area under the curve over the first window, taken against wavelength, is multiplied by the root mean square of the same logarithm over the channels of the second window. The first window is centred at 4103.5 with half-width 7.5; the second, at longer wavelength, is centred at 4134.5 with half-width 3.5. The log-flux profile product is 20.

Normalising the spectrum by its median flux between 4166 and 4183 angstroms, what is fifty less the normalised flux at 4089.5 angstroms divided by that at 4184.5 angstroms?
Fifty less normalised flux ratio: 49.14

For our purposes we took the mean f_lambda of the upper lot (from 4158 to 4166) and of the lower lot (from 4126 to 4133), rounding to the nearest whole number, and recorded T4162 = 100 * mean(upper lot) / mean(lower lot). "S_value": 95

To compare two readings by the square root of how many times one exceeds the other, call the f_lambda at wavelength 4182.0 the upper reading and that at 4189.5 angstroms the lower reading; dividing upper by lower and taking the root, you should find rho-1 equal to 0.94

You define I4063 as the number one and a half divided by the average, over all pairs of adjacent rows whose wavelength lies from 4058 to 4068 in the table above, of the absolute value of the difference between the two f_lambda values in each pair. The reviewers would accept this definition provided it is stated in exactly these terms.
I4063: 1.7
